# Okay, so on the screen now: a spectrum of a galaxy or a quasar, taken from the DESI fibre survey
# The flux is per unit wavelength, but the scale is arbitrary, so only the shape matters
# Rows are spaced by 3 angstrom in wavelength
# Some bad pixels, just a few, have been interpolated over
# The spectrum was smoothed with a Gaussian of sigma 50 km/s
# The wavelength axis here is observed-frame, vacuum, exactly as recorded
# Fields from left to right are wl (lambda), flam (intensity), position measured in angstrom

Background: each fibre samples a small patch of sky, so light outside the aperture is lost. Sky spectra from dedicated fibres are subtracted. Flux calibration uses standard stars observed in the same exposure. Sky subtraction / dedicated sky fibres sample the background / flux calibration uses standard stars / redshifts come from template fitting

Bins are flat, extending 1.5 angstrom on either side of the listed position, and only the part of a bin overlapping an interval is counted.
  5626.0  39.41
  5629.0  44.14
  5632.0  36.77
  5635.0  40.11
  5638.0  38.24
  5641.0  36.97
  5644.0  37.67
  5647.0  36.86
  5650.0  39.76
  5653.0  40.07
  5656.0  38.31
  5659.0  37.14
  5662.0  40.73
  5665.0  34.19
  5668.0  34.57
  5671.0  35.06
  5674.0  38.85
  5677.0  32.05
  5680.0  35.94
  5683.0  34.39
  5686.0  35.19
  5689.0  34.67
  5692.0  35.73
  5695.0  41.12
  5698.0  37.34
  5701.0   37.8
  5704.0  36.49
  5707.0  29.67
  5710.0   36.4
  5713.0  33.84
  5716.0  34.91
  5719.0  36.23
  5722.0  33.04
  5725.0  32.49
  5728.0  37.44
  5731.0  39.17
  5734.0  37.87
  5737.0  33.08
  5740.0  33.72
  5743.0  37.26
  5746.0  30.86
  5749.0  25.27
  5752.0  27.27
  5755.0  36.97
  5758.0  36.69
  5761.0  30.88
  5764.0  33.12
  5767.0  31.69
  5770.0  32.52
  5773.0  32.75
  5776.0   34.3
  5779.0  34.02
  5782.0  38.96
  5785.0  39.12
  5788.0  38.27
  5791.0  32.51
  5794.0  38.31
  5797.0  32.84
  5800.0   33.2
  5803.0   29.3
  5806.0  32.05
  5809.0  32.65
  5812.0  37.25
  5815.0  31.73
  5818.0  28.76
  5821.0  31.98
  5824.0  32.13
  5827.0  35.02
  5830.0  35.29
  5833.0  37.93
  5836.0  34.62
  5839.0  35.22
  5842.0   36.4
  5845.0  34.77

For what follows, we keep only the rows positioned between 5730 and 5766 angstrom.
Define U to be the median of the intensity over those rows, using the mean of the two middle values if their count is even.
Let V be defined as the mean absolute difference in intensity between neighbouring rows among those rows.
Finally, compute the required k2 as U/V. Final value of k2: 9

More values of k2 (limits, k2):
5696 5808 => 11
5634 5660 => 28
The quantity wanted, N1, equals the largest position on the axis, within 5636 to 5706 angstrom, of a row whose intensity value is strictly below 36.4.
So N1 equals 5692.0 angstrom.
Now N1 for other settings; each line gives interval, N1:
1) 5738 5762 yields 5761.0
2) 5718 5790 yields 5779.0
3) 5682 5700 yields 5692.0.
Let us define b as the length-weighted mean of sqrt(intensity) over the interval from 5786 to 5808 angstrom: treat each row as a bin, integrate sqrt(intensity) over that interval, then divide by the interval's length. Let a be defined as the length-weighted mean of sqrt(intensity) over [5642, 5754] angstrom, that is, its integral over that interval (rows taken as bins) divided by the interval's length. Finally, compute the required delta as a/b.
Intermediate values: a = 5.95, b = 5.814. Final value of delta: 1.02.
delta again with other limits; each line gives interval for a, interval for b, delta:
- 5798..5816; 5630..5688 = 0.94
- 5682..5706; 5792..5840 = 1.04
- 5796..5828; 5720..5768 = 0.98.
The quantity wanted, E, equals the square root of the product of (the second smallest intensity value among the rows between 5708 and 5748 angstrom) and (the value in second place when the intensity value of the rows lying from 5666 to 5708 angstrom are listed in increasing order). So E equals 32.3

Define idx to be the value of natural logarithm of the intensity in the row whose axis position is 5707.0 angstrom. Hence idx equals 3.39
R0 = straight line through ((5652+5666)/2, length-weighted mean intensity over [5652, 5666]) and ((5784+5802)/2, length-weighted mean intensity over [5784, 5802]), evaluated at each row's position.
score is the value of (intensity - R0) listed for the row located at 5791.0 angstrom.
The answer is -3.0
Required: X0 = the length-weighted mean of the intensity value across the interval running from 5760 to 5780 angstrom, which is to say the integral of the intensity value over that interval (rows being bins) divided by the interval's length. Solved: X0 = 32.8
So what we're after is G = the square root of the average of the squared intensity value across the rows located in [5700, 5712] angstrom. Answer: 35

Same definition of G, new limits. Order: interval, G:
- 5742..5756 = 32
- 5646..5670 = 38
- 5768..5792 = 35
